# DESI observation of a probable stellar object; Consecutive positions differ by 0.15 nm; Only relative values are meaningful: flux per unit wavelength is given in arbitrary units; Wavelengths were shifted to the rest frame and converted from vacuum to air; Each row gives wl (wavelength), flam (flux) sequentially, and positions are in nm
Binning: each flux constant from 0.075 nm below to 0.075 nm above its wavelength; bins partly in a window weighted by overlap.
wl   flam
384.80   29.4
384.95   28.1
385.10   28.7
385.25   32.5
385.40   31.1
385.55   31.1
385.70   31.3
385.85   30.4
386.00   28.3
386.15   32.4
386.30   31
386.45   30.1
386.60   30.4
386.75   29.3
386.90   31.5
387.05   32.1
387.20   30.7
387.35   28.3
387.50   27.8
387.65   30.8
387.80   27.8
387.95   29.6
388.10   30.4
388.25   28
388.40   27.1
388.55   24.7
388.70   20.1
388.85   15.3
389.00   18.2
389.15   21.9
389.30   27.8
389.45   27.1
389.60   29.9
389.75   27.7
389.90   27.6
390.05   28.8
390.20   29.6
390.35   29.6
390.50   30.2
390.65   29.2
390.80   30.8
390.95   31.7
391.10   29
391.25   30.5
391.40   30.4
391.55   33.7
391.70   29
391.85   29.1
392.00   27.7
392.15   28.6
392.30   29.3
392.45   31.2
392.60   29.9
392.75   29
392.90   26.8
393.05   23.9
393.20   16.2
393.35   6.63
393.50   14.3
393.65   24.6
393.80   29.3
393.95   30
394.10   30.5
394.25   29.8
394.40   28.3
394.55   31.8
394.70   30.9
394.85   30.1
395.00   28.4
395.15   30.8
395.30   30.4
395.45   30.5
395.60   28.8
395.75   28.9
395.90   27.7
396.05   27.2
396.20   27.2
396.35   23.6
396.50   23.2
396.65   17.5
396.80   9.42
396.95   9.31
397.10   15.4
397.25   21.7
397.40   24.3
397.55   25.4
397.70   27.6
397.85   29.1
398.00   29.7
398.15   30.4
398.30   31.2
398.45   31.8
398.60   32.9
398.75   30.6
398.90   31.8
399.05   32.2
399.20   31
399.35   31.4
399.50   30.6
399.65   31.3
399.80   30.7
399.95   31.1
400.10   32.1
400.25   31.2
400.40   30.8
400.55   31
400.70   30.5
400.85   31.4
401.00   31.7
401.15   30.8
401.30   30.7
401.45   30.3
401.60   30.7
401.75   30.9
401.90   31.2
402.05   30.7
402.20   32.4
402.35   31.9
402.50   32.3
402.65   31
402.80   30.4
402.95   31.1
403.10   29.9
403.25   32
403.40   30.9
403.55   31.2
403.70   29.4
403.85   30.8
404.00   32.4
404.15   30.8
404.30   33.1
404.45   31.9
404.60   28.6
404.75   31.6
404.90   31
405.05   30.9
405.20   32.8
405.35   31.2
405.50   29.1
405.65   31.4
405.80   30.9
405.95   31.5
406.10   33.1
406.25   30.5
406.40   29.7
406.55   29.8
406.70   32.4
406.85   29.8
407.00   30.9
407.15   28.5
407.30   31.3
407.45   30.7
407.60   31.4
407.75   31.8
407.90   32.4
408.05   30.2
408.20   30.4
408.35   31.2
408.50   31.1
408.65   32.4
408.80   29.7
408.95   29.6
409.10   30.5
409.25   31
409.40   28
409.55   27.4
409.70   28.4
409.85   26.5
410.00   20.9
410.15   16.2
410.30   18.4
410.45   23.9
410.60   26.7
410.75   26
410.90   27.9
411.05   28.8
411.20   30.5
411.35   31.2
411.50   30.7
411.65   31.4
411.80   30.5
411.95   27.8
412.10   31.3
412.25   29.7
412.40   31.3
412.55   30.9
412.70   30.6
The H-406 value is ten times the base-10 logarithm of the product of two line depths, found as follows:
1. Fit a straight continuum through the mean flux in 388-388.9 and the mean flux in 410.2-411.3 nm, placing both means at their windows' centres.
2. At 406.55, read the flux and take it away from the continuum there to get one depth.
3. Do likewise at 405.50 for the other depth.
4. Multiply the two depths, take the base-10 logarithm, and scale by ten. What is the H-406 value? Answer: 11.6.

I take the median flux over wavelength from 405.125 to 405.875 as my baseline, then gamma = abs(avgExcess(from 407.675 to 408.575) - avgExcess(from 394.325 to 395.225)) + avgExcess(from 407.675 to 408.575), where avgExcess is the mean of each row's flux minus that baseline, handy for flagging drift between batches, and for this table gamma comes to 1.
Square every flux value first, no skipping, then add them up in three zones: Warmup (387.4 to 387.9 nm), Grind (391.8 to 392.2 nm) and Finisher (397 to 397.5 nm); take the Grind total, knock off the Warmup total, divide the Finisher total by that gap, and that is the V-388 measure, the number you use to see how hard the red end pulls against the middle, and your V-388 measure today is -21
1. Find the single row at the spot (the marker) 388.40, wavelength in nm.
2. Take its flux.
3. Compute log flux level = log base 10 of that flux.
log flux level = 1.43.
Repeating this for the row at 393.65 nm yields 1.39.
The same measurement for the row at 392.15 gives 1.46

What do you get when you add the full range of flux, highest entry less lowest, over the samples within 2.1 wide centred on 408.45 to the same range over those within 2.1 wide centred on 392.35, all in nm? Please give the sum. 31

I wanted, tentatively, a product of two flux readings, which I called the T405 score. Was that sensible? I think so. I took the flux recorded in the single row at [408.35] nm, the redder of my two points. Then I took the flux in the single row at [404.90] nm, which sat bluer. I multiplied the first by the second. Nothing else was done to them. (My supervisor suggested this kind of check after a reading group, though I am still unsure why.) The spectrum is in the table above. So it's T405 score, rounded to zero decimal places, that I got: 967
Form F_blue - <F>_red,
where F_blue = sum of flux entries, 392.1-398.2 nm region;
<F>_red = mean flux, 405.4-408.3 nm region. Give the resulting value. 1017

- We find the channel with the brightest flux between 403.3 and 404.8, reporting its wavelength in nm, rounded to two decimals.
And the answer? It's 404.30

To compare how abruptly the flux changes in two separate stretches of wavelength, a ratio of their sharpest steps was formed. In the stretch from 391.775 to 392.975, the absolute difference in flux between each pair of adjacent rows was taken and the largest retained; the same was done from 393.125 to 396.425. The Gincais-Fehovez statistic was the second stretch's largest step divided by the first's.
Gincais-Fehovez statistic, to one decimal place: 4.7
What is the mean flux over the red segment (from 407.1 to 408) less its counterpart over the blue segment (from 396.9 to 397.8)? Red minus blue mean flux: 10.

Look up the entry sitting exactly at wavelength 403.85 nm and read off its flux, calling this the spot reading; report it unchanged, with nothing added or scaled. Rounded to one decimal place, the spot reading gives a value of 30.8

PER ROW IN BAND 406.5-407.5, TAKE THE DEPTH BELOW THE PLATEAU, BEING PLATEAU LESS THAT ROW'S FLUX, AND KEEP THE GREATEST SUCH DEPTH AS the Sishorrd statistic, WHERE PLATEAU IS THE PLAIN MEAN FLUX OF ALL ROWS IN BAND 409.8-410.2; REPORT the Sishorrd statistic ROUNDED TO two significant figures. -7.3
